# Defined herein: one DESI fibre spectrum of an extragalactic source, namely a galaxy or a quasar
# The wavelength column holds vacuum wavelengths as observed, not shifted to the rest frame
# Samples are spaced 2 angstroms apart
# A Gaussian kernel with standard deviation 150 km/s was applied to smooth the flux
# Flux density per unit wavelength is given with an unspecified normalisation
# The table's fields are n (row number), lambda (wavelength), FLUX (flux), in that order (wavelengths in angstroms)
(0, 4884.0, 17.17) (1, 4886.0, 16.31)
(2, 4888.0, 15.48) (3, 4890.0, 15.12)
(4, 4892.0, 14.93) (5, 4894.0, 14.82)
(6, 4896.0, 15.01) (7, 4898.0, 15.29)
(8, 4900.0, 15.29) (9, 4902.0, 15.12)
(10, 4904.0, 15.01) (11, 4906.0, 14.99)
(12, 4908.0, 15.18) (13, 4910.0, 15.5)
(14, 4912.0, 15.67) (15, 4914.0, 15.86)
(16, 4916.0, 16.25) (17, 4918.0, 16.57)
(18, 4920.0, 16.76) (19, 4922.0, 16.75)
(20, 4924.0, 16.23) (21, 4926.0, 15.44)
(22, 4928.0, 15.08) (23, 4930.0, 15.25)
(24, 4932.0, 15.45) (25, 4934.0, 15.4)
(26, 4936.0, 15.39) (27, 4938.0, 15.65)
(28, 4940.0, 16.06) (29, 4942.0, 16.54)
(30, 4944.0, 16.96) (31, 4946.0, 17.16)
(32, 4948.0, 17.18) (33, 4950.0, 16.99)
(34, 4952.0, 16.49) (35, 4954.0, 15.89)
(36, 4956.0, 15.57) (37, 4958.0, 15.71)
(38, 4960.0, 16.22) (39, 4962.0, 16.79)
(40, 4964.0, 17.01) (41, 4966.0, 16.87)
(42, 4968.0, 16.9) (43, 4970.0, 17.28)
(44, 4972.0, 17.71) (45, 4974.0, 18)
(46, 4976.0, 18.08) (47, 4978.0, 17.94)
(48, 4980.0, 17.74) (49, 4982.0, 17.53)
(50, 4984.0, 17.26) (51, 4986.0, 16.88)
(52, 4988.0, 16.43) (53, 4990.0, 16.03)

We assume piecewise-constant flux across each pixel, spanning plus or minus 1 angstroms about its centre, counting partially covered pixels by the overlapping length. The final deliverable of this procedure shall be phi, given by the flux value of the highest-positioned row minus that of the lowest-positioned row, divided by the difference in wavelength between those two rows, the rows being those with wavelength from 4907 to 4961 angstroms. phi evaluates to 0.02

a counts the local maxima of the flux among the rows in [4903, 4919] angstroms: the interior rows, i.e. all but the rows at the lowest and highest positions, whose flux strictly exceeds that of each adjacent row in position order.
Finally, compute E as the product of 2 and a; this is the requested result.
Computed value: 0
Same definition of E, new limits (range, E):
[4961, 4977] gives 2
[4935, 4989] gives 6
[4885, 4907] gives 0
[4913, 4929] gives 2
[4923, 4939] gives 2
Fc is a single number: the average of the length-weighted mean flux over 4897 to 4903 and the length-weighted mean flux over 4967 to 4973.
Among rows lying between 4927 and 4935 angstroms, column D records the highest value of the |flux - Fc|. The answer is 1.2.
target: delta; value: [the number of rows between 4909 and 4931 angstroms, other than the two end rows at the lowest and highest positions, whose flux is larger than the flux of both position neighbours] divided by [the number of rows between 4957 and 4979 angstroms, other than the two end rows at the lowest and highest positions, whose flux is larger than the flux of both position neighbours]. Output 0.5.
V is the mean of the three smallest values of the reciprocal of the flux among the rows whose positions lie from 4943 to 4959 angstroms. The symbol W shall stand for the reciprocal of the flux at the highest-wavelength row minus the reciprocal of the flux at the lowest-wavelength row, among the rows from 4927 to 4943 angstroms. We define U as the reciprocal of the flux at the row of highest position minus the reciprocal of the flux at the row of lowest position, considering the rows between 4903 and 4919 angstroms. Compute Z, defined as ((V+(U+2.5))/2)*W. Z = -0.007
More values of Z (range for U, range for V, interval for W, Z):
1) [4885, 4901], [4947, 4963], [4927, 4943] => -0.008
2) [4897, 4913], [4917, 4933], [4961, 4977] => -0.005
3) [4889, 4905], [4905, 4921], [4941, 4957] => 0.005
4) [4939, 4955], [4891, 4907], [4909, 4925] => -0.004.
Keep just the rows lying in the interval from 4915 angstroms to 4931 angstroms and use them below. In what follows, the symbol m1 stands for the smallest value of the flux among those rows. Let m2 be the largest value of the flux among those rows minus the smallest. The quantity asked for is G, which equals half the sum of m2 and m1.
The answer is 8.4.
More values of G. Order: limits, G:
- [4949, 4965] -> 8.5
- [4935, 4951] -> 8.6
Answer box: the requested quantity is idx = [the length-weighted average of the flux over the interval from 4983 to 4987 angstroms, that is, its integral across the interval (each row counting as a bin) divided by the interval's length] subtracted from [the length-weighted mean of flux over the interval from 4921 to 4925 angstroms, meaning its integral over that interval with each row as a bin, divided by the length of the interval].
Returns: -0.6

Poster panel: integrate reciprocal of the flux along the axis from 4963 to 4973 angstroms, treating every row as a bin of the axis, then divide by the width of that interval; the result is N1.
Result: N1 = 0.058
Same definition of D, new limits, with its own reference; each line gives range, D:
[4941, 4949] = 0.9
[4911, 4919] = 0.6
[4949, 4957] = 0.7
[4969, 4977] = 1.8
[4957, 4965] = 0.7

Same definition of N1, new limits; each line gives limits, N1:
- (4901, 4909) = 0.066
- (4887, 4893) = 0.066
